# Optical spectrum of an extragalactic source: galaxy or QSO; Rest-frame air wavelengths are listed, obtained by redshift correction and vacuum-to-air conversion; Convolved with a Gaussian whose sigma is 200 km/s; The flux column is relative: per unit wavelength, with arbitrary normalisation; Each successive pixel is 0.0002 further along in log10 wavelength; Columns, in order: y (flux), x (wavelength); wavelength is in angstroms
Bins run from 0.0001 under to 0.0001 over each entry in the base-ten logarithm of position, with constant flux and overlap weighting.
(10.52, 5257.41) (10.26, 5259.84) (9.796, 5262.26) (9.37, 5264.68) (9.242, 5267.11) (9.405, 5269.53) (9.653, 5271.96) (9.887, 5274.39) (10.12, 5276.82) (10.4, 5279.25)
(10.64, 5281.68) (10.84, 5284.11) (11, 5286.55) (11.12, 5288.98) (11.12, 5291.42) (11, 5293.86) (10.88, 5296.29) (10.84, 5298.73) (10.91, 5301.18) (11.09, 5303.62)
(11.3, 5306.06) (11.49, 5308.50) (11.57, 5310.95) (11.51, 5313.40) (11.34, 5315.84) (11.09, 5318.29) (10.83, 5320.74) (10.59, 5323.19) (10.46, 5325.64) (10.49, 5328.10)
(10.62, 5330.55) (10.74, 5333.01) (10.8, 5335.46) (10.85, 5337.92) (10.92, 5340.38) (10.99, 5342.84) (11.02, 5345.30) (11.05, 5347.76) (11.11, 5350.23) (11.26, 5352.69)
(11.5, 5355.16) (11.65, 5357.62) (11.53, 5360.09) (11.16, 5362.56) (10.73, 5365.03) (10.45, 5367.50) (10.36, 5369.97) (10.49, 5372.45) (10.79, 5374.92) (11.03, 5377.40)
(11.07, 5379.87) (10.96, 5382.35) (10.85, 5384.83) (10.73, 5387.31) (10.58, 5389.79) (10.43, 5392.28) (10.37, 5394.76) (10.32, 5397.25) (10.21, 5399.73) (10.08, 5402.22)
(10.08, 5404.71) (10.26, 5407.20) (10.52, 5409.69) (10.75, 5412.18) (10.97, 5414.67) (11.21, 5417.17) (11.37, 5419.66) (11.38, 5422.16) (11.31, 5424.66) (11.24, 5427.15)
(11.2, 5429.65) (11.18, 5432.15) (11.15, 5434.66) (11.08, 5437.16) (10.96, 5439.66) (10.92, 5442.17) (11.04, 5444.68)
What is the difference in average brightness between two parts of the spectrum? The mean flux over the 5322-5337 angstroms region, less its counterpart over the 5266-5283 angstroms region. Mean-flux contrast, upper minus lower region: 0.7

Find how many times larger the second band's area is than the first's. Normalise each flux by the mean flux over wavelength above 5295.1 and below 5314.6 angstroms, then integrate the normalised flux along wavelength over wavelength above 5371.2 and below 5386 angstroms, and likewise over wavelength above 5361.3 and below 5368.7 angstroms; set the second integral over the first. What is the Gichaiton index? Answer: 0.5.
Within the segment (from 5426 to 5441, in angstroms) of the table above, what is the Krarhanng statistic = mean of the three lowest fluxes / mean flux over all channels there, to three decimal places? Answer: 0.994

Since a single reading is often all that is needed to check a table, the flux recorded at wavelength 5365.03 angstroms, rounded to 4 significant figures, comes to 10.73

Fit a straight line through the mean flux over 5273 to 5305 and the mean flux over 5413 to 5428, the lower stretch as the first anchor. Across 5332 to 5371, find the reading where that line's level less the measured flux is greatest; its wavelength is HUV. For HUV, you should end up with 5369.97 angstroms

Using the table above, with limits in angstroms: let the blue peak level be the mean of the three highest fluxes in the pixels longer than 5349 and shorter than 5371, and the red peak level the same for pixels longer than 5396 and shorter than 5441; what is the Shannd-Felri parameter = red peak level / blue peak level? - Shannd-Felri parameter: 0.98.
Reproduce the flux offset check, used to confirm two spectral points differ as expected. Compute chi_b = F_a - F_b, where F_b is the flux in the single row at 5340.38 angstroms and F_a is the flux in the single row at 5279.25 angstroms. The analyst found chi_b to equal -0.5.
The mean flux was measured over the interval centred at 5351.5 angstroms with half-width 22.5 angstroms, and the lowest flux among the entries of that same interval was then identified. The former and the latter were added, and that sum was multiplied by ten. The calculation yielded 213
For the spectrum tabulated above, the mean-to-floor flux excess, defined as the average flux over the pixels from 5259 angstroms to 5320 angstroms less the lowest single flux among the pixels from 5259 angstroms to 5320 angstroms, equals 1.4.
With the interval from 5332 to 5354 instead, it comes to 0.2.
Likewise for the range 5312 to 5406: 0.7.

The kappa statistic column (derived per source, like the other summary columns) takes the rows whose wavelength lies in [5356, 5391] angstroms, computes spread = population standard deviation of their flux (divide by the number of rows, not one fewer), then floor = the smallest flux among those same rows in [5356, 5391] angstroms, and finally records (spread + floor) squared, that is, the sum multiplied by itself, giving 115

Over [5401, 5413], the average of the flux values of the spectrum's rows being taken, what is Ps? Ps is 10.3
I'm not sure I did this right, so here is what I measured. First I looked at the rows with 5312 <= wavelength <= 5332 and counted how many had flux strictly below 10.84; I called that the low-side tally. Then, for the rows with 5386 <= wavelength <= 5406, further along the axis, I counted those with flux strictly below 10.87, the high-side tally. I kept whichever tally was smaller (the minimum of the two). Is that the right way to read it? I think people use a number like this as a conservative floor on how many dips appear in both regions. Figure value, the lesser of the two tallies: 5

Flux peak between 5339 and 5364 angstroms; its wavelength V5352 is 5357.62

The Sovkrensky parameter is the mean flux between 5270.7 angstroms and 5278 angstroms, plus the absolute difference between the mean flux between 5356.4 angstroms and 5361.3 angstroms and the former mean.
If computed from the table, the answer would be 11.6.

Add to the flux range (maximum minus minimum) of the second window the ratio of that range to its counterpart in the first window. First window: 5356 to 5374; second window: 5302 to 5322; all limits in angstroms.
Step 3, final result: 1.3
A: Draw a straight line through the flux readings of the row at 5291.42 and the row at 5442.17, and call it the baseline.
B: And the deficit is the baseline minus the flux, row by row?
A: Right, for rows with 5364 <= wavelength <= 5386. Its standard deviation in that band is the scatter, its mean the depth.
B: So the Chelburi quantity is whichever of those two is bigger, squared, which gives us 0.07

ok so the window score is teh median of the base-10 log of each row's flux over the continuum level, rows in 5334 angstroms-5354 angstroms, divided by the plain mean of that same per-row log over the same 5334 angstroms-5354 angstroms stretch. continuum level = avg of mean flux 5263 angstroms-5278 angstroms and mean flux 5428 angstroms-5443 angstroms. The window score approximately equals 1.01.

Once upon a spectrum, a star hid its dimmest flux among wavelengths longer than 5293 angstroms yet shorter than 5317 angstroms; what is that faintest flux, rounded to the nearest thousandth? 10.840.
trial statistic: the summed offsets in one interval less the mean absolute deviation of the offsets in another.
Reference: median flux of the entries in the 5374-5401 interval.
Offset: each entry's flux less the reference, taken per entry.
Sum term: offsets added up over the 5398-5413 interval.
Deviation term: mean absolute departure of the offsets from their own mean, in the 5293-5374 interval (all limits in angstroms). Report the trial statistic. -3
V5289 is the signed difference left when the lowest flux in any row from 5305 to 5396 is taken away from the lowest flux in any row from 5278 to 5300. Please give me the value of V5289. 0.04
